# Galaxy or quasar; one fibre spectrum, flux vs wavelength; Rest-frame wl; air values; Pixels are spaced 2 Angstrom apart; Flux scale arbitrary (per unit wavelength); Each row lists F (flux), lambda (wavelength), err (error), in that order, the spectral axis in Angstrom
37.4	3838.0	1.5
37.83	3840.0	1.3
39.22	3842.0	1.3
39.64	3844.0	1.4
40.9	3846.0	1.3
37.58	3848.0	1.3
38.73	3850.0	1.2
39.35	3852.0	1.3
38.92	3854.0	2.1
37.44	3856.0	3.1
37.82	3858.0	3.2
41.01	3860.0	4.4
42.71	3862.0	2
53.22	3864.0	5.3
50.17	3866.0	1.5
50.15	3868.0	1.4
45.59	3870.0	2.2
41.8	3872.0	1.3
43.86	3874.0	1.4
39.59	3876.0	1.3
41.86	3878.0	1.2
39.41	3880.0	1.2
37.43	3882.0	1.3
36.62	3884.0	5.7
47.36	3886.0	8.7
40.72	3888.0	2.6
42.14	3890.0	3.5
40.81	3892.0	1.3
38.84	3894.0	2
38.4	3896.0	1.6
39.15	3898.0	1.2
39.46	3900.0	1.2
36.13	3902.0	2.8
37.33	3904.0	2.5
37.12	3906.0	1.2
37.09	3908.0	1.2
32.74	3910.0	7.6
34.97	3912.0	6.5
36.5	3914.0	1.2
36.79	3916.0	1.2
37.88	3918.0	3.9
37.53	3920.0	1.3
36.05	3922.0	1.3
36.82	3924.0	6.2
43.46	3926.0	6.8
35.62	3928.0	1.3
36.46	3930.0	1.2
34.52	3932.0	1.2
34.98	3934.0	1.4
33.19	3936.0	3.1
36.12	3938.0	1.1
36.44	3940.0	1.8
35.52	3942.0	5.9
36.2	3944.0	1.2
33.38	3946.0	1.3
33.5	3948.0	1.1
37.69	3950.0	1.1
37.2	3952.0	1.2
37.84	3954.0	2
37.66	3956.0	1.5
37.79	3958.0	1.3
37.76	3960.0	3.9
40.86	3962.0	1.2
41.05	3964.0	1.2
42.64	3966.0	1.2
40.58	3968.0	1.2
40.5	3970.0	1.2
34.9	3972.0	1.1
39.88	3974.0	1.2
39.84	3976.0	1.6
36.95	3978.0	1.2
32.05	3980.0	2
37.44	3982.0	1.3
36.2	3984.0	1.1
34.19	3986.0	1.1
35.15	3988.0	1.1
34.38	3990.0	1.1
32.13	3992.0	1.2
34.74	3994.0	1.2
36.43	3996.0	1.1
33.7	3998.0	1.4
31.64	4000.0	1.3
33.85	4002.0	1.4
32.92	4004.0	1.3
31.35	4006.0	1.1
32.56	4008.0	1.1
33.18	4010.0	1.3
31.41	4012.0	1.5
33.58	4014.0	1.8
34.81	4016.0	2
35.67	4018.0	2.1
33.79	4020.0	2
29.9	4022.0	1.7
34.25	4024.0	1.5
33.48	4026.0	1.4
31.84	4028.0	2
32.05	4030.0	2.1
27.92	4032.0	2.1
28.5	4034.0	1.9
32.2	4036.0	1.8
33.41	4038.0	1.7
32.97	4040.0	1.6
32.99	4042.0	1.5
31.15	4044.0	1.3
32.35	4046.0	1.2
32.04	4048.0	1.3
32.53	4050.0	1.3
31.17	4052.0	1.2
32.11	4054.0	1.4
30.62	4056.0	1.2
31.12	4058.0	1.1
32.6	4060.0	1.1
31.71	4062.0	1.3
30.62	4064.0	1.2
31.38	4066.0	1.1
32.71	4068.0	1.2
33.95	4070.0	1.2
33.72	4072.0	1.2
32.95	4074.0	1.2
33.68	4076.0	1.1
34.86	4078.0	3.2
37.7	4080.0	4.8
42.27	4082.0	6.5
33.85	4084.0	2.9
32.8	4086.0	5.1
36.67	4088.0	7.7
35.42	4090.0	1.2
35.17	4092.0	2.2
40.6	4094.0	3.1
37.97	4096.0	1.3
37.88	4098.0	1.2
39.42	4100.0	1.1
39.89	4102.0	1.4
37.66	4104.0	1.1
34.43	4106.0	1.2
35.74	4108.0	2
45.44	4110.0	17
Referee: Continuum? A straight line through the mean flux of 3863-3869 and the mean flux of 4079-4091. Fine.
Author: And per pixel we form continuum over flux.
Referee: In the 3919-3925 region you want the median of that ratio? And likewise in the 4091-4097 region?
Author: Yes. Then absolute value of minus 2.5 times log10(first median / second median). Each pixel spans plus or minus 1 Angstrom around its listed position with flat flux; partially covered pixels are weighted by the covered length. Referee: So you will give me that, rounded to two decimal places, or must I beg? 0.34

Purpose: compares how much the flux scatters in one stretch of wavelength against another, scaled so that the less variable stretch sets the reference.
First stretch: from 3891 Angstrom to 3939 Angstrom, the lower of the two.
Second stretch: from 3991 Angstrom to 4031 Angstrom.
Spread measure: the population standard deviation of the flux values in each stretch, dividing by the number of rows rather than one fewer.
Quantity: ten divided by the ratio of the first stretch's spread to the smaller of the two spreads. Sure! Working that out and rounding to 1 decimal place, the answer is 6.8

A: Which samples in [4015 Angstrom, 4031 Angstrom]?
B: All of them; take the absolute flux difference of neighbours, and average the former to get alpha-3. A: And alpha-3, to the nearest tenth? 1.9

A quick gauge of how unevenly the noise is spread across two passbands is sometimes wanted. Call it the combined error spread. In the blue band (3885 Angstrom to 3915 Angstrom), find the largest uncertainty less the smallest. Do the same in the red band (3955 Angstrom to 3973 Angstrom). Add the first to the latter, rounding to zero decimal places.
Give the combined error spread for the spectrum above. 10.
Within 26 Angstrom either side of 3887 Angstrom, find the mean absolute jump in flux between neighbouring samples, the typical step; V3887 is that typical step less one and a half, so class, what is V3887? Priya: 1.3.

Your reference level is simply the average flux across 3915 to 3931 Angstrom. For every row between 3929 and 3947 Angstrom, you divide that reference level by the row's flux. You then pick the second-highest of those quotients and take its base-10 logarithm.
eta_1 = 0.051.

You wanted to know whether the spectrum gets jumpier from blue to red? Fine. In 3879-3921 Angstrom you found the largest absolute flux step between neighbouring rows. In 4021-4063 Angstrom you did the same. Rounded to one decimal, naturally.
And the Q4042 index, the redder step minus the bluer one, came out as -6.4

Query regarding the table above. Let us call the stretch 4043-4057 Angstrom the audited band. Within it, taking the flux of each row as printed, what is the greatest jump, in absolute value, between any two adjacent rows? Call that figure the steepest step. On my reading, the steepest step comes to 1.5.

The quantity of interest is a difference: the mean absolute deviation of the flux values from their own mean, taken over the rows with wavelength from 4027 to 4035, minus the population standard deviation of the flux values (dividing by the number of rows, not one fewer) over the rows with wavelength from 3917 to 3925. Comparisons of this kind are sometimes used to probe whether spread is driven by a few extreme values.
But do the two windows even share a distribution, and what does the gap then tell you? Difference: 1.2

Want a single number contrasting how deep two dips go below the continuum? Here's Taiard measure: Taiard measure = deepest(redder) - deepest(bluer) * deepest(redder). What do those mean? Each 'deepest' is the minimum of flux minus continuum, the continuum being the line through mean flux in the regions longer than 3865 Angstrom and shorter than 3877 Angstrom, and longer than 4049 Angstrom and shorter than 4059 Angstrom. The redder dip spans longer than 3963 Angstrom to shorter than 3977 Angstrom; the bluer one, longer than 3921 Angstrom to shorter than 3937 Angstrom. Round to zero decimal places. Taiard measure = -22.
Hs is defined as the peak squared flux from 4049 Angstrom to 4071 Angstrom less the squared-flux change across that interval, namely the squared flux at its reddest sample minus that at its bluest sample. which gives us 1058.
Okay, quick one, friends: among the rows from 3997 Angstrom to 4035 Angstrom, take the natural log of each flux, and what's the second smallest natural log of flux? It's 3.35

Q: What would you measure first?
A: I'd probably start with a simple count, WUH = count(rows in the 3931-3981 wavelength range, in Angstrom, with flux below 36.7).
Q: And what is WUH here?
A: 11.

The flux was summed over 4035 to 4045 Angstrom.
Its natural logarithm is 5.09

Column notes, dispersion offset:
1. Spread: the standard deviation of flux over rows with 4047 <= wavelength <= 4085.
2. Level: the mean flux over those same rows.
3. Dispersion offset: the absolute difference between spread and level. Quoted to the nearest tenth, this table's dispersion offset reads 30.5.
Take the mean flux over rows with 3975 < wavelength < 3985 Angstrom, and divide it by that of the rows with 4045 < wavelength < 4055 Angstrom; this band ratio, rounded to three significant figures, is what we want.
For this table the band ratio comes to 1.14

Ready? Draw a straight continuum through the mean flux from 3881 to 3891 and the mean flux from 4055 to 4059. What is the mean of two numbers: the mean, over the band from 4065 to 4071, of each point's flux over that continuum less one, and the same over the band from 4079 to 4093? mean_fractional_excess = 0.16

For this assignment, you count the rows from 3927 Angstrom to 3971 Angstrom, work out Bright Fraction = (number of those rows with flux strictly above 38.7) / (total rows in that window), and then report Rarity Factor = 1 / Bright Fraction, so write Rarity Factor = 4.4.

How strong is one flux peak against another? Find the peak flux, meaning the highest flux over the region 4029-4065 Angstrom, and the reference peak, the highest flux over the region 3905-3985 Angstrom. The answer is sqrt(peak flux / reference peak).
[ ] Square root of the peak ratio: 0.88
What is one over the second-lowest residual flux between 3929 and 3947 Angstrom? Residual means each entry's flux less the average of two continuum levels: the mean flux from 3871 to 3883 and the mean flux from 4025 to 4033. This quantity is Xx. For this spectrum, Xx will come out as -0.38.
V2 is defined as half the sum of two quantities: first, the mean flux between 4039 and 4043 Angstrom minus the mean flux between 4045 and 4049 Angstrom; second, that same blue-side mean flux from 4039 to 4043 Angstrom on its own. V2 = 17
